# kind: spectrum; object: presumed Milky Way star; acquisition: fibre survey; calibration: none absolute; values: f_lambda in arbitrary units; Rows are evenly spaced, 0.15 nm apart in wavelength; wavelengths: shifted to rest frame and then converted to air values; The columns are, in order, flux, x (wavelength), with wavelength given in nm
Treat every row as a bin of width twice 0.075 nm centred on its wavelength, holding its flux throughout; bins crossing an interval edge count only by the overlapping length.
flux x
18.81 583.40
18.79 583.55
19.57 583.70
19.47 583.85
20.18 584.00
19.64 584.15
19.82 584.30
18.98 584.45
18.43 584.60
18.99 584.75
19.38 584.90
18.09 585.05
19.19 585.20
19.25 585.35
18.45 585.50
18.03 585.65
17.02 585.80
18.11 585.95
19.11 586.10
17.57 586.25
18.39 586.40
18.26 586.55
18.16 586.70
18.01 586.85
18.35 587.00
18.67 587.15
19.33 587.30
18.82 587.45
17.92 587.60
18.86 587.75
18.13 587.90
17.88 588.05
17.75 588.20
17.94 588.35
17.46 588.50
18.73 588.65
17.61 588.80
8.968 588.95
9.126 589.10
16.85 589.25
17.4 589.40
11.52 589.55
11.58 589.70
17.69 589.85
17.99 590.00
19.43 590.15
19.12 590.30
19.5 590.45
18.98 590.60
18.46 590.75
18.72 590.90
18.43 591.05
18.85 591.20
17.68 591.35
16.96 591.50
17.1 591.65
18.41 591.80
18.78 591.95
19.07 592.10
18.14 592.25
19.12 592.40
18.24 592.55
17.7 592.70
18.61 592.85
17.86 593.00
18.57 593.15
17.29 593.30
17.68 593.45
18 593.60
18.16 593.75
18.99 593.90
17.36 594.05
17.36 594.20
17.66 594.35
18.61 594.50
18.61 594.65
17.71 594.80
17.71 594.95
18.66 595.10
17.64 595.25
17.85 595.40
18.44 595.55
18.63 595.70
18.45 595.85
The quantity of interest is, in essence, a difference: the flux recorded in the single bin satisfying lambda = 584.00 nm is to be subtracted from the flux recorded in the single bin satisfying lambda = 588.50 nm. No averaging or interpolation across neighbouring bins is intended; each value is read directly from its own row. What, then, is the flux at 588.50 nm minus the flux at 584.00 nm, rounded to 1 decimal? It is -2.7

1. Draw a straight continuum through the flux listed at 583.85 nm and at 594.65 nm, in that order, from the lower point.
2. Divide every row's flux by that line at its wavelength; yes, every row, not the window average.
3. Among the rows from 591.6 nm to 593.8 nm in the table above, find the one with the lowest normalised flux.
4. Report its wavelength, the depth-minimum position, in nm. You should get 591.65 nm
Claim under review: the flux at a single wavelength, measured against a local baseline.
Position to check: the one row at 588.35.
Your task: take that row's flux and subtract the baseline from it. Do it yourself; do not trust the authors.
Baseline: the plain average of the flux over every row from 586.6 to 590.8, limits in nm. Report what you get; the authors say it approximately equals 0.8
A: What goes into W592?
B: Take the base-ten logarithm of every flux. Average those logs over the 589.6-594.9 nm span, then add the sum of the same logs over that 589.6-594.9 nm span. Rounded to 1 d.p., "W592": 45.2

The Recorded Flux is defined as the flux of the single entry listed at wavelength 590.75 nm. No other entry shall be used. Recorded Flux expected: 18.46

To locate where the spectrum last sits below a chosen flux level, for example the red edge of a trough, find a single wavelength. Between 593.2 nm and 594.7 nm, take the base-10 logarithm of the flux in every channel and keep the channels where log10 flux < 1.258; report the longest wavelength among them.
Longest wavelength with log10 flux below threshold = 594.35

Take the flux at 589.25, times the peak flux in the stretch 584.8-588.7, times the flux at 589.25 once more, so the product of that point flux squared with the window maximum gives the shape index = 5502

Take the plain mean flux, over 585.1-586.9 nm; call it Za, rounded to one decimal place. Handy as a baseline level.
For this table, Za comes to 18.3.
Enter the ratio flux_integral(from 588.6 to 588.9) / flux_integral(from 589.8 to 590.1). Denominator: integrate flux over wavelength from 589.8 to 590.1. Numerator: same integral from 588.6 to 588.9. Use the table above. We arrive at 1.0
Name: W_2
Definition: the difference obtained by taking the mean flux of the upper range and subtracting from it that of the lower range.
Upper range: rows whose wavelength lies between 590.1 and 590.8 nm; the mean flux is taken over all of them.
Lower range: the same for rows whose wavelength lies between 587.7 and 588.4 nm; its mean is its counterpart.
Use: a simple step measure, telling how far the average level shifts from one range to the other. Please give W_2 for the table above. 1.0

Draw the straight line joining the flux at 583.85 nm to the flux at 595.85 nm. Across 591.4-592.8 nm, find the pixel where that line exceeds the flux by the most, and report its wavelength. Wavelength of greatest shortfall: 591.50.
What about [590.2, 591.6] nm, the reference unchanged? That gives 591.50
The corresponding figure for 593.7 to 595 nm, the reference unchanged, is 594.05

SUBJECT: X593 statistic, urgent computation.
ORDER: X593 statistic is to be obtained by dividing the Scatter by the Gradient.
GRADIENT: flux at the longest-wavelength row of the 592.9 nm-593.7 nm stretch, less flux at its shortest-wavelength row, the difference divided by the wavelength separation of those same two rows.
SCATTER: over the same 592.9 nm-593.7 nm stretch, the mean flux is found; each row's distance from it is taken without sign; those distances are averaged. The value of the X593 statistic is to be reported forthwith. 1.4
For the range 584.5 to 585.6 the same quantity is 19.4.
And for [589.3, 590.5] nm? 1.3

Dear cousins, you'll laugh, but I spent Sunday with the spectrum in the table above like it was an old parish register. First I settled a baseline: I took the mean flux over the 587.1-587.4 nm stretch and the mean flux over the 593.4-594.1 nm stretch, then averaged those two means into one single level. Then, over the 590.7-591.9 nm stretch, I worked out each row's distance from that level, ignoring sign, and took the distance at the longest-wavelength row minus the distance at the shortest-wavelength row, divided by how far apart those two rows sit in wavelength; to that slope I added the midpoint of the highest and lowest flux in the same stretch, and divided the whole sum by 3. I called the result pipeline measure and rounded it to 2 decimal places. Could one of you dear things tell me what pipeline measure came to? 5.98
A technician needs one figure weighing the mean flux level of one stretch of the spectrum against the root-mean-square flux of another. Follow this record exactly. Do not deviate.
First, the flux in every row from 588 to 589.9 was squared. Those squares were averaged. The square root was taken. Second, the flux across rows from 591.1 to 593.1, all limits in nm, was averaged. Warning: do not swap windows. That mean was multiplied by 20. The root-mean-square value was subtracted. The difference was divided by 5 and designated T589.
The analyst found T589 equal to 69.6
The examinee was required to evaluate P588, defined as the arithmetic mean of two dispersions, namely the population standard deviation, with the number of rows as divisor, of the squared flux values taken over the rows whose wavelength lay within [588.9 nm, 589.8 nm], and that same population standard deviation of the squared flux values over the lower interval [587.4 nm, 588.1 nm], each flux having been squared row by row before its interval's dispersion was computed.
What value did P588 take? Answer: 53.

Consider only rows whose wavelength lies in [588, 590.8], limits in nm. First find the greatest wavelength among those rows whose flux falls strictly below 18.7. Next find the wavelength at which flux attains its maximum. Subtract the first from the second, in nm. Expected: -0.30 nm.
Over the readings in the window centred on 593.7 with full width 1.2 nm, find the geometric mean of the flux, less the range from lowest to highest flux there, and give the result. 16.2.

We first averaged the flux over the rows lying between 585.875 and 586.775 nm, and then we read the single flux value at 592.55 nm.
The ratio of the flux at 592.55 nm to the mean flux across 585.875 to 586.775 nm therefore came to 1.00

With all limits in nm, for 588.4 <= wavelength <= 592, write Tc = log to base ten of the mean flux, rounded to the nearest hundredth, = 1.23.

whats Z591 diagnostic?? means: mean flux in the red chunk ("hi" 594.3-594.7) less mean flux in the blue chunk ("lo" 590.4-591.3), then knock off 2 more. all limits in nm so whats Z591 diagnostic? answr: -2.5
